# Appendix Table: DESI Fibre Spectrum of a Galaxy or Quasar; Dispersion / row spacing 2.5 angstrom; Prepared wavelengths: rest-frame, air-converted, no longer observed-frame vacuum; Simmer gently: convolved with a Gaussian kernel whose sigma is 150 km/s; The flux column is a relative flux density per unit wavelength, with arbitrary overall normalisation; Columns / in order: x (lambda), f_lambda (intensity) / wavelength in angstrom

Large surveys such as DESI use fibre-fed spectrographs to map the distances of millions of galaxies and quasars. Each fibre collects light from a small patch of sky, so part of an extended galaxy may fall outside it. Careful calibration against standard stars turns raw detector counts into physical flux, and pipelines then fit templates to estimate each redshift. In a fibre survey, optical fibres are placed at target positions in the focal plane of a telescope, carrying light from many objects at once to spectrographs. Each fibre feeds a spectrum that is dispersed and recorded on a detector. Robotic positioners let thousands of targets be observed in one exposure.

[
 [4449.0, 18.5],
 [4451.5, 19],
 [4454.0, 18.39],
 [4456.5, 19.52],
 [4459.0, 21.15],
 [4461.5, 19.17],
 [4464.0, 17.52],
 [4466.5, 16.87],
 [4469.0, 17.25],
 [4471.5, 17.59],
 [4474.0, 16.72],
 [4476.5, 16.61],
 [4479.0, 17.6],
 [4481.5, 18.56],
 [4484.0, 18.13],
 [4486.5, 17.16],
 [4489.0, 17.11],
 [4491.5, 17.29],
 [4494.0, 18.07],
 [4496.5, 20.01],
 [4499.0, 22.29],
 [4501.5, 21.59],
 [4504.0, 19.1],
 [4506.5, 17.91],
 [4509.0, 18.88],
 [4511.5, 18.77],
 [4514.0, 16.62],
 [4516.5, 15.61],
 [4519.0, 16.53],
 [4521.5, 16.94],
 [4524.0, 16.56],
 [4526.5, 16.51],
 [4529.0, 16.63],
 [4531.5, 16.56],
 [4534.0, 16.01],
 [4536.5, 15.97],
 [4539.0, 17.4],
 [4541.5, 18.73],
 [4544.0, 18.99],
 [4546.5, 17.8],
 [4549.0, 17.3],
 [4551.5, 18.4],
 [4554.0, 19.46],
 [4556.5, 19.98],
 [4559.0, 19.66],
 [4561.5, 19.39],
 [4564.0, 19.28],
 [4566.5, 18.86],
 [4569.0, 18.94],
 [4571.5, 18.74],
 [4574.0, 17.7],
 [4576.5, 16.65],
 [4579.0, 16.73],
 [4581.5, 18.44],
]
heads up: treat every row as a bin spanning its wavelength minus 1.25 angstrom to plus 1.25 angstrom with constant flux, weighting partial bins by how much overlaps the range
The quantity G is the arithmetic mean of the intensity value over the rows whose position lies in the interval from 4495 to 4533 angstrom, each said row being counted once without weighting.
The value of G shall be 18.0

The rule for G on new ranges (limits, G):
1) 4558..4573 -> 19.1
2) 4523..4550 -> 17.1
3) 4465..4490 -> 17.4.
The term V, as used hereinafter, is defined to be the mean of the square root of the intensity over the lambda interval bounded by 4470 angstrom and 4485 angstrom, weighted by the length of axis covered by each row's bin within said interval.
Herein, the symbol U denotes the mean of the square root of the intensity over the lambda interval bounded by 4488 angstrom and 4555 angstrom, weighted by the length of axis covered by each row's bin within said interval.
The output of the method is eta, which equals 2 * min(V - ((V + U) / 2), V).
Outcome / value -0.04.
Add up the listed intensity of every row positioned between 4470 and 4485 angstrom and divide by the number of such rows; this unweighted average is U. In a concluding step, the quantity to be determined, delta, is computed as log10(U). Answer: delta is 1.24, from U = 17.5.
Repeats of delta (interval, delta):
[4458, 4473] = 1.26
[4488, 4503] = 1.29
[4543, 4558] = 1.27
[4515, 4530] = 1.22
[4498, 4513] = 1.30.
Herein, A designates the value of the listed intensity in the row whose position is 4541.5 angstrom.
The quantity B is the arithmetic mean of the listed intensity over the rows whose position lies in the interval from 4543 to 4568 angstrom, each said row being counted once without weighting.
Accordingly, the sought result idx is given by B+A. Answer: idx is 37.6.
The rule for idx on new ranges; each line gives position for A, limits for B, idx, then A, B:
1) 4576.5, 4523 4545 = 33.7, 16.65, 17.0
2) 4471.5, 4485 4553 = 35.4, 17.59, 17.8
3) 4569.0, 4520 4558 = 36.5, 18.94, 17.5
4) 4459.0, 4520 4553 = 38.4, 21.15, 17.2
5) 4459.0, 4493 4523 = 39.7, 21.15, 18.5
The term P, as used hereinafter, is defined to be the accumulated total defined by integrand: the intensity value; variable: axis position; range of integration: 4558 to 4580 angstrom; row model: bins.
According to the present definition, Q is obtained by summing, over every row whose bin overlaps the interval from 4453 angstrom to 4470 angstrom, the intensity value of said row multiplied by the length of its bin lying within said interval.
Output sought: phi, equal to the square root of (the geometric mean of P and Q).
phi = 18.9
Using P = 406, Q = 316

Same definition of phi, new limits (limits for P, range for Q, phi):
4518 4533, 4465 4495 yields 19.0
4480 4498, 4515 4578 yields 24.6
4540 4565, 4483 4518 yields 23.5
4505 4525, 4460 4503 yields 22.8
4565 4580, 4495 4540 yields 21.6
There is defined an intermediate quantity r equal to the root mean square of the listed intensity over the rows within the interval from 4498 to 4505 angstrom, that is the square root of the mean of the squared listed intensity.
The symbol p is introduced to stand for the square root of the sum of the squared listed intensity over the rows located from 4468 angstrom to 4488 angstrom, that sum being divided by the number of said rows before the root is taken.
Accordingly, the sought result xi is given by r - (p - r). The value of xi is 24.6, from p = 17.5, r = 21.0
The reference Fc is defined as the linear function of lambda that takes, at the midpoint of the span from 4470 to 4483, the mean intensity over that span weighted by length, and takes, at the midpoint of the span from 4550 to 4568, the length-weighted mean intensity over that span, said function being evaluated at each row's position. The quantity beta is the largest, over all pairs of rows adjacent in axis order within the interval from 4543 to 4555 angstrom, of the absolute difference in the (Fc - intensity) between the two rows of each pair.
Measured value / 1.2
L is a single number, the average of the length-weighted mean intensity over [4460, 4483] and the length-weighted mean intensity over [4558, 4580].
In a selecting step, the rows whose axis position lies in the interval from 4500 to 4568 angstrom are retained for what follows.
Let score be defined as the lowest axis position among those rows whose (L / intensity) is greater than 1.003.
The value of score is 4506.5 angstrom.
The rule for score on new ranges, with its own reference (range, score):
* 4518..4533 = 4519.0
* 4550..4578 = 4574.0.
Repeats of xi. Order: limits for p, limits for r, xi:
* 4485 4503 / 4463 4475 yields 15.2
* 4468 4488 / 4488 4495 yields 17.5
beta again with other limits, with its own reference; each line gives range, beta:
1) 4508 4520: 2.2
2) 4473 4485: 0.9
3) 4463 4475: 0.9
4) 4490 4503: 2.2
